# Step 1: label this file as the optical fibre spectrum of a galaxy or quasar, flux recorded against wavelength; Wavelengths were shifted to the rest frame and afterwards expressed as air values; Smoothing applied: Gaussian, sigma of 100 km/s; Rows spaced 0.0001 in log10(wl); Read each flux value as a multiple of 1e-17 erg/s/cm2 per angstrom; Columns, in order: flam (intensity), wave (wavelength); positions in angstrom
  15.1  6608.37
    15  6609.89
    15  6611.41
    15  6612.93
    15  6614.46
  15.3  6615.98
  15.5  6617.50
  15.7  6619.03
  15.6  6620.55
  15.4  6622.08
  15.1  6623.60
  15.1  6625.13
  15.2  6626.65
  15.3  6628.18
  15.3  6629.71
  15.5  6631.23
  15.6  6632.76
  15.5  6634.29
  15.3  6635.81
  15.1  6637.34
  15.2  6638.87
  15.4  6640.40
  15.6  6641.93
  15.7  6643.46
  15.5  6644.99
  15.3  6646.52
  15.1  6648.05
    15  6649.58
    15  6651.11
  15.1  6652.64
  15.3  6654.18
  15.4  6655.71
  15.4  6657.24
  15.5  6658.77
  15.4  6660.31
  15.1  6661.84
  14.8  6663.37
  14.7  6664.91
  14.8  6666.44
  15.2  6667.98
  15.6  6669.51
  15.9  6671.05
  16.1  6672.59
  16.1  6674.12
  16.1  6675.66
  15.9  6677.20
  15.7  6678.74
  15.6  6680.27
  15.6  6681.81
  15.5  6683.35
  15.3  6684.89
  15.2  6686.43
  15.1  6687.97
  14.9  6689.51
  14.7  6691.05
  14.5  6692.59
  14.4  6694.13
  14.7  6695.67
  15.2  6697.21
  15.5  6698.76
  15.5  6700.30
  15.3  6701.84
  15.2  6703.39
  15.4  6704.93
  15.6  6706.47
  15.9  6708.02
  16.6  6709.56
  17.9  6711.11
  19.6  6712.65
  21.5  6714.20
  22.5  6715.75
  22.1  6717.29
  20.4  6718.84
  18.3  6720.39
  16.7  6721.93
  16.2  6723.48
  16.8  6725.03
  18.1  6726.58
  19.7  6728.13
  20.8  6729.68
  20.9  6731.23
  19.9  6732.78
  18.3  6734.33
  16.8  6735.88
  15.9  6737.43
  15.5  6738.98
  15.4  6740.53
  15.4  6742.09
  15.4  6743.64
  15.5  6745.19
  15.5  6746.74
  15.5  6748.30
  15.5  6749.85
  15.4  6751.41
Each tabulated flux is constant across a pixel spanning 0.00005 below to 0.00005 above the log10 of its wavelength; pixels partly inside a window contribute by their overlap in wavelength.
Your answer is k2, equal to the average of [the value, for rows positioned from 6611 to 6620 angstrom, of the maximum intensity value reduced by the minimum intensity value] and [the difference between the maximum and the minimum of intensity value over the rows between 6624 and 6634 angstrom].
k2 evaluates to 0.6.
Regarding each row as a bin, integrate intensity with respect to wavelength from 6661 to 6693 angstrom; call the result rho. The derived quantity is 492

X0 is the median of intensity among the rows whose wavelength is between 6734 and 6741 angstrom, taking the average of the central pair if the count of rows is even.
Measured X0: 15.9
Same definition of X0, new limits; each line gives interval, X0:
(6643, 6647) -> 15.5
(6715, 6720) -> 22.1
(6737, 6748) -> 15.5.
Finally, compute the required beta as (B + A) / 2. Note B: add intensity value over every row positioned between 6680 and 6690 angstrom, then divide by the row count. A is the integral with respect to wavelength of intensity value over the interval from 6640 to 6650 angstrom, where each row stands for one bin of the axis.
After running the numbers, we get 85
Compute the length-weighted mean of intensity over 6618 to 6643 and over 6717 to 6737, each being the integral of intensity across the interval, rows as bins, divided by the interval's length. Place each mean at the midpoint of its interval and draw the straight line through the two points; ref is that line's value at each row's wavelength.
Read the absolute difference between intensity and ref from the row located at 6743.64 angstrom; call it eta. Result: 3.9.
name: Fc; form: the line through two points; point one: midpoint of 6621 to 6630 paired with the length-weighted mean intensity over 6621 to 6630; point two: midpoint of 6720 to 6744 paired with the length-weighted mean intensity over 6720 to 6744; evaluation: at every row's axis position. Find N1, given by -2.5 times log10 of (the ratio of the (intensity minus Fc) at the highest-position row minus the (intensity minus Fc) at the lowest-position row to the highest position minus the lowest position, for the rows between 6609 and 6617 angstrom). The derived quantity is 3.9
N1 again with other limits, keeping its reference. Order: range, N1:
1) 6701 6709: 2.8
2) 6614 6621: 2.8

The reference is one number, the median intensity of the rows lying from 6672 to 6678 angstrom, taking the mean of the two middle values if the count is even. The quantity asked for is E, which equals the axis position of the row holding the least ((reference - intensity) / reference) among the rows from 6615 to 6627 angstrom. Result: 6619.03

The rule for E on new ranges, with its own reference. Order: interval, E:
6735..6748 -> 6735.88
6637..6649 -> 6643.46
